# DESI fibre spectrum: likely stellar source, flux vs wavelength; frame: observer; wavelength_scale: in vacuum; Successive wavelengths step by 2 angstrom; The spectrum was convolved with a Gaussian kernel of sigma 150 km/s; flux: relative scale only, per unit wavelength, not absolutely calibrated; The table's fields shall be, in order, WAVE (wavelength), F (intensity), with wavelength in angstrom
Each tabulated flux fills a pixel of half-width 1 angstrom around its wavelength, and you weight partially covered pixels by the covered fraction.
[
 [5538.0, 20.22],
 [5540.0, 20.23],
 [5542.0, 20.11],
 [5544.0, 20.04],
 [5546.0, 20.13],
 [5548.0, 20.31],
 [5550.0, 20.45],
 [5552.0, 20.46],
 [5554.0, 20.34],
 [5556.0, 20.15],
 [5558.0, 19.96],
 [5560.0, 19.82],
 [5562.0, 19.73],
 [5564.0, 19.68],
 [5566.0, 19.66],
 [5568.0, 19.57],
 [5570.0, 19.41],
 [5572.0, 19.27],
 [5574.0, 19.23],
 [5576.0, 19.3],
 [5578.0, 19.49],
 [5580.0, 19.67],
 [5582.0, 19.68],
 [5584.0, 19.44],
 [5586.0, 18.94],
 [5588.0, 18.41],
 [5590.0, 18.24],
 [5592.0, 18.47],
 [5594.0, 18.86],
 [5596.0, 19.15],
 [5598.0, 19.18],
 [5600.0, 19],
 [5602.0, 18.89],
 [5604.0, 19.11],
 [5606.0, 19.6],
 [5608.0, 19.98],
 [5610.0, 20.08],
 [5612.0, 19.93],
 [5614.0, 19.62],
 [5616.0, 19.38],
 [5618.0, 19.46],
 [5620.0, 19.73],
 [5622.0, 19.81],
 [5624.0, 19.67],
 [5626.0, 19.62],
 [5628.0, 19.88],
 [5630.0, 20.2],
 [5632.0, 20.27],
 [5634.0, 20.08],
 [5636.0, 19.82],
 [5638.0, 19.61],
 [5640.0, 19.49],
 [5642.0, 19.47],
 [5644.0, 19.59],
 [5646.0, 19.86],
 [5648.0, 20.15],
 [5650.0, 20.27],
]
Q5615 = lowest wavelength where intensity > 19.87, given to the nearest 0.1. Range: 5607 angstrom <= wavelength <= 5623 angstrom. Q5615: 5608.0 angstrom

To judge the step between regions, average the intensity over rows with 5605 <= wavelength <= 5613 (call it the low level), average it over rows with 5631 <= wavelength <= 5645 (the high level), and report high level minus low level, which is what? -0.1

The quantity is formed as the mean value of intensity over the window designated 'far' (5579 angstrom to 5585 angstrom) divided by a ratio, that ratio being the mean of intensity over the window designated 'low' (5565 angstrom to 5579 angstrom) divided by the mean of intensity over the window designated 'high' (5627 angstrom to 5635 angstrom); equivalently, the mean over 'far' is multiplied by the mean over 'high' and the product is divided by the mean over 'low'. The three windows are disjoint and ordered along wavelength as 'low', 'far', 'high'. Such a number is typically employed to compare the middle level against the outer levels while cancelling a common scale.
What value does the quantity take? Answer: 20.3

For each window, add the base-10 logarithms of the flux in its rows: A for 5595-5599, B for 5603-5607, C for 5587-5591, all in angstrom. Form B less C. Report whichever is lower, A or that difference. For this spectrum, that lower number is 0.05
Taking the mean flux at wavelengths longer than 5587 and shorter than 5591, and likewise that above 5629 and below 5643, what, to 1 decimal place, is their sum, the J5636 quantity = 38.2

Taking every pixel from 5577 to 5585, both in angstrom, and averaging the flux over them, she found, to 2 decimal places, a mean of 19.57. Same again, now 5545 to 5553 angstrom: 20.34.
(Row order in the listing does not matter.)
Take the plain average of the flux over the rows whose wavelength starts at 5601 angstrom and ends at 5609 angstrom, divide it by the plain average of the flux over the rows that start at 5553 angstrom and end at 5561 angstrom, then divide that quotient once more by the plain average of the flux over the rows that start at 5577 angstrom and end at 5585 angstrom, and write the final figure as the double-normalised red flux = 0.0494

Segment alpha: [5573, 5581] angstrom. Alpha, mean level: 19.4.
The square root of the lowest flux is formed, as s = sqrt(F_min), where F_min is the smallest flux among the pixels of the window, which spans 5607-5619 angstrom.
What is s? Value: 4.40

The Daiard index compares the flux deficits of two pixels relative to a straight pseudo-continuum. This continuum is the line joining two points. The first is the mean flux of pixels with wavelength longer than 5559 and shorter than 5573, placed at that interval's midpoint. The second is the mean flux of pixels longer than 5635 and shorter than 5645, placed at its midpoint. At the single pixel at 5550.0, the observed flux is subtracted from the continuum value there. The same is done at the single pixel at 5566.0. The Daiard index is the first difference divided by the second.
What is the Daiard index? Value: 13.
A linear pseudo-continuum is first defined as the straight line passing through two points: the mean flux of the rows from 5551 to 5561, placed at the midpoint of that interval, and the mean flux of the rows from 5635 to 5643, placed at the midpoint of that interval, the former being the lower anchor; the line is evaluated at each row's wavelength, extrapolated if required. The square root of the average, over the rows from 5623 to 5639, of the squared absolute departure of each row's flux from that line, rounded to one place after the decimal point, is 0.3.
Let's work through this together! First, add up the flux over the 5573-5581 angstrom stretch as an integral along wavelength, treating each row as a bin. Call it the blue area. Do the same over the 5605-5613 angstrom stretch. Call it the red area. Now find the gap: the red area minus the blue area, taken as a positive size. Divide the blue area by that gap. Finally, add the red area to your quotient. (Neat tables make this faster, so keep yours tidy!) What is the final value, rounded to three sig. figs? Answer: 200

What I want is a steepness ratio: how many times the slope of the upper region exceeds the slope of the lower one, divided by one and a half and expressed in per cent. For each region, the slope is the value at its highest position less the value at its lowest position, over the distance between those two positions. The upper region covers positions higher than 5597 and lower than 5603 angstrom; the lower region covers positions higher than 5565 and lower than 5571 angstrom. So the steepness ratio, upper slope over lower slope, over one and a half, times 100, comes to 77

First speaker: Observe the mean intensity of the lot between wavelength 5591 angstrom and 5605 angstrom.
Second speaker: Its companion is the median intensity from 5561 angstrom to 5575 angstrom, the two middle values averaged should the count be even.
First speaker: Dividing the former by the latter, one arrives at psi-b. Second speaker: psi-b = 0.97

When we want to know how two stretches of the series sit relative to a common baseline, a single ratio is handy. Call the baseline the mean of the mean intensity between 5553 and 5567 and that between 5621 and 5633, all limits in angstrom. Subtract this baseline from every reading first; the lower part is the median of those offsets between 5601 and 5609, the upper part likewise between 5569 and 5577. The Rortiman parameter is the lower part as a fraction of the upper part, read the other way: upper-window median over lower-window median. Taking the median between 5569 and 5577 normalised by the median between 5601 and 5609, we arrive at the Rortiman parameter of 1.1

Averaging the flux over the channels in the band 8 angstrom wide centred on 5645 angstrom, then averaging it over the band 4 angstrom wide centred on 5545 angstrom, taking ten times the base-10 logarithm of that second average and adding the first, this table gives 32.8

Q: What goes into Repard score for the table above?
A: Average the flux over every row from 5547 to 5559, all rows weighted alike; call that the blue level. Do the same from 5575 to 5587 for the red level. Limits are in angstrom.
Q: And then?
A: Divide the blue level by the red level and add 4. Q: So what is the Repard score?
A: 5.04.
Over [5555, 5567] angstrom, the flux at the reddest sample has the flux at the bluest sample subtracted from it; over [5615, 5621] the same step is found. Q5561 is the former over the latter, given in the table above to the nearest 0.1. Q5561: -1.4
